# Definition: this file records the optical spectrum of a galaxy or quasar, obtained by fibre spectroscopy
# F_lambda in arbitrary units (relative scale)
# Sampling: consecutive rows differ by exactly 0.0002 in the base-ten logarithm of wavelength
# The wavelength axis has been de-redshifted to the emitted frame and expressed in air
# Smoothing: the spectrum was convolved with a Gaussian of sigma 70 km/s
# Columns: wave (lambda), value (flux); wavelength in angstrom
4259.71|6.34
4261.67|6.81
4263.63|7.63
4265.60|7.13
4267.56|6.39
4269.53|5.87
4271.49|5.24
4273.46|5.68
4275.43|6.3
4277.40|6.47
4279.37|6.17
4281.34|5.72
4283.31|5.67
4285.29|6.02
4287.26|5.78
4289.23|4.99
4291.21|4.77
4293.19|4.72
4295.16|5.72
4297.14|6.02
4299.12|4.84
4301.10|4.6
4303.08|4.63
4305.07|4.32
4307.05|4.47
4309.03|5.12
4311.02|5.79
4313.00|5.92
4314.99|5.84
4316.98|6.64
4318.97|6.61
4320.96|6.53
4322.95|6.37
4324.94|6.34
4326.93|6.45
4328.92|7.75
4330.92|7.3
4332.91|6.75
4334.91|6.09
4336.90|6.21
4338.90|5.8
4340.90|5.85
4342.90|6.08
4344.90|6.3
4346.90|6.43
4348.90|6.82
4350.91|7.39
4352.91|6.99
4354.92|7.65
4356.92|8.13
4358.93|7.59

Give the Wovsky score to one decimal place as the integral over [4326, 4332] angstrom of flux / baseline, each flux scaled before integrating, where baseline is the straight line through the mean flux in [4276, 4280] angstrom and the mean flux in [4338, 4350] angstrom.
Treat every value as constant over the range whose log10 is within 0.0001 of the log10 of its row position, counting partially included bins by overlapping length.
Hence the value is 6.9 angstrom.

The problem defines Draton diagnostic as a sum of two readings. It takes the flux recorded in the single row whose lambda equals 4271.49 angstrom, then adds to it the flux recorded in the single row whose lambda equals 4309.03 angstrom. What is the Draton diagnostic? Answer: 10.4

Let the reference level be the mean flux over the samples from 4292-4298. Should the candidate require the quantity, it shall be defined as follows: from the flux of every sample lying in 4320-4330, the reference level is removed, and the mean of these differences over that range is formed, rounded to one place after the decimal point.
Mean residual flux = 1.2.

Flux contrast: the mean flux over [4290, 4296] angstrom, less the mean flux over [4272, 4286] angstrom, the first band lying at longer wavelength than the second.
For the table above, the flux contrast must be -0.9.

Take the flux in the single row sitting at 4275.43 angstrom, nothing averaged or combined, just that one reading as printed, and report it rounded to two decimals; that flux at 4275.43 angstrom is 6.30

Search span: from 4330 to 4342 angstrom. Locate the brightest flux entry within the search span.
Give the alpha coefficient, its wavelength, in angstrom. 4330.92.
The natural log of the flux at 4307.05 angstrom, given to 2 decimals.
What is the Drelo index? 1.50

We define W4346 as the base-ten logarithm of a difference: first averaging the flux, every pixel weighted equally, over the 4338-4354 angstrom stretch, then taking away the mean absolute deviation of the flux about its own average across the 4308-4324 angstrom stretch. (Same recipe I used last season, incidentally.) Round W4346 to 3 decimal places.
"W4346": 0.780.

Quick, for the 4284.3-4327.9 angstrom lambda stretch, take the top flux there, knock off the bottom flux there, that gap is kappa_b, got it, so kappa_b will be 2.3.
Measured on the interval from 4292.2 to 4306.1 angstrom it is 1.7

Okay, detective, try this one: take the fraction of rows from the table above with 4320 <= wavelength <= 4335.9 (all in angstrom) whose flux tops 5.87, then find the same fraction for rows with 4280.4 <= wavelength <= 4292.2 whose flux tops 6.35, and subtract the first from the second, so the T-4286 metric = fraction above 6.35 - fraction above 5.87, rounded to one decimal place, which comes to -1.0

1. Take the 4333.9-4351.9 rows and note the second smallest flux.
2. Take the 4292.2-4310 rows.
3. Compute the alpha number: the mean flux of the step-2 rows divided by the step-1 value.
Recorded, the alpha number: 0.84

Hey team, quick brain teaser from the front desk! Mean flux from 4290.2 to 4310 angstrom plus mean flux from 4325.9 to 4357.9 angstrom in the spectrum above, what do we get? 11.7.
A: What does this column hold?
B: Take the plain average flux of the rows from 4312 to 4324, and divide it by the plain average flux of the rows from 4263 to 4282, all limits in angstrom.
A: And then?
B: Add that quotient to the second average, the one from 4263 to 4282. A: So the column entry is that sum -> 7.3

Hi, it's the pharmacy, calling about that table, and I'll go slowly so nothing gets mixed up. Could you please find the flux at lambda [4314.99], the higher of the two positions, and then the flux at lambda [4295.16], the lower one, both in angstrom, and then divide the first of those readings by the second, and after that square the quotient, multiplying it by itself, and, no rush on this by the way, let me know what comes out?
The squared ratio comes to 1.04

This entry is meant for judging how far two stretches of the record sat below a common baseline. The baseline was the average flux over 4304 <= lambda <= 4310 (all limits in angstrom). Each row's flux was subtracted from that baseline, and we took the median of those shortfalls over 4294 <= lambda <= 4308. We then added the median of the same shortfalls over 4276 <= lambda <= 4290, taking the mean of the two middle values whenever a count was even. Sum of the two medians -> -1.14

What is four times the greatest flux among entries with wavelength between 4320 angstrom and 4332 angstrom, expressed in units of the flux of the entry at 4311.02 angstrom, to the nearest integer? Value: 5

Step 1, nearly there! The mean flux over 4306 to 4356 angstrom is 6.4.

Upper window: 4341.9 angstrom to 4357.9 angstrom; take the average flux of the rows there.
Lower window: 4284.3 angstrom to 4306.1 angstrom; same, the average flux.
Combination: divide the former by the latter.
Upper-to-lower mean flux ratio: 1.36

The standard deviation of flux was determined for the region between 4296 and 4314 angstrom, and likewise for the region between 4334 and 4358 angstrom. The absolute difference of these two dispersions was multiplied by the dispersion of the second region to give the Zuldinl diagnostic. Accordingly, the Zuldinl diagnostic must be 0.07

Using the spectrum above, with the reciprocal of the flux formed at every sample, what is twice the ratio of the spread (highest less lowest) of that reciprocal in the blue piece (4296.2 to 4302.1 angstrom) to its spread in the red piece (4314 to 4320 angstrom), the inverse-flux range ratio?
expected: 5.0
